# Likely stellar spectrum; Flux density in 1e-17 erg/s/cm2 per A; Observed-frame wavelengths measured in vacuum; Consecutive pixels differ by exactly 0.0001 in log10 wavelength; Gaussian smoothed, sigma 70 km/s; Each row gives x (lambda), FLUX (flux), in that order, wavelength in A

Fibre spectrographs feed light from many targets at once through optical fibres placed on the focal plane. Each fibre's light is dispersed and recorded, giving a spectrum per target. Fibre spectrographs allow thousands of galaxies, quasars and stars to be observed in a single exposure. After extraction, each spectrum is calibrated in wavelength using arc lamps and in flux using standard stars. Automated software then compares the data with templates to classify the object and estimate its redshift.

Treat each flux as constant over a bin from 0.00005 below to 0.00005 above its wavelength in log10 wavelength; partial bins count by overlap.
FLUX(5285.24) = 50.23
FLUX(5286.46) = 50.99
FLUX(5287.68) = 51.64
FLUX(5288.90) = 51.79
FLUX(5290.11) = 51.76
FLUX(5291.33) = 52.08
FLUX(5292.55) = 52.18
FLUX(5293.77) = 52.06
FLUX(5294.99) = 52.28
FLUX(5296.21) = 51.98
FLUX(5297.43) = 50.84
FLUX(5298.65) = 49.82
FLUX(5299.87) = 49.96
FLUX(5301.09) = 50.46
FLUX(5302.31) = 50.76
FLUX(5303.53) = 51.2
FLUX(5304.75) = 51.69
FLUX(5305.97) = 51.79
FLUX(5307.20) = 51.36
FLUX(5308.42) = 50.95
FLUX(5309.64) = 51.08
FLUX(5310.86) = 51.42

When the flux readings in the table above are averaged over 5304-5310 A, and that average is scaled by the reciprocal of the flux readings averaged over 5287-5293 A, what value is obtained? 0.990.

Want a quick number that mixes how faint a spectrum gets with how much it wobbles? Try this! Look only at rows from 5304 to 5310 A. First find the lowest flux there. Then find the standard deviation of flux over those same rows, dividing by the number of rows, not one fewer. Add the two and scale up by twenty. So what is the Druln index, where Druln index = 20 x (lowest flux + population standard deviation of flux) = 1026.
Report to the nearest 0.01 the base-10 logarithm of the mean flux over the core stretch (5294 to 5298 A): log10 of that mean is 1.71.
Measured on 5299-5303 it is 1.70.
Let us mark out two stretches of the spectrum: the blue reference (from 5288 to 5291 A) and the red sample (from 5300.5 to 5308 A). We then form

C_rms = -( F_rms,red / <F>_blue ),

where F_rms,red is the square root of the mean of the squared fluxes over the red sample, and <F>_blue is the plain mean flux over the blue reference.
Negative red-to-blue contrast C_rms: -0.99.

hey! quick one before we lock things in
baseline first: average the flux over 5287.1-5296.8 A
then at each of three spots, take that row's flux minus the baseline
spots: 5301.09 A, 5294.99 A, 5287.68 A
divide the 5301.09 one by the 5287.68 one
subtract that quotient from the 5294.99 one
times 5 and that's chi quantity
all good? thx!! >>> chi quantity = -21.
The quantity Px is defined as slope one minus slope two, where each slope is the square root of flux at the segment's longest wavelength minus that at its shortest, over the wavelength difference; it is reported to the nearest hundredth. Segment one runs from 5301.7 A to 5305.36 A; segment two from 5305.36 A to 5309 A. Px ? 0.05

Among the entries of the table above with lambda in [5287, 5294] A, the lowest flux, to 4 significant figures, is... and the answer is 51.64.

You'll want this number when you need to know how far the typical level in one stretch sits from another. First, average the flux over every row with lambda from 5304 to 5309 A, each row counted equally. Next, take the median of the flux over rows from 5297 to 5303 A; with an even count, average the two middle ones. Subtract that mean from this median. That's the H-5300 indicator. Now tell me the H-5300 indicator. -1.0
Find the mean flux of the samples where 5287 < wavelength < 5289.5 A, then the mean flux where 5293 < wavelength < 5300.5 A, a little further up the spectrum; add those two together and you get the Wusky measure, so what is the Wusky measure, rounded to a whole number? 103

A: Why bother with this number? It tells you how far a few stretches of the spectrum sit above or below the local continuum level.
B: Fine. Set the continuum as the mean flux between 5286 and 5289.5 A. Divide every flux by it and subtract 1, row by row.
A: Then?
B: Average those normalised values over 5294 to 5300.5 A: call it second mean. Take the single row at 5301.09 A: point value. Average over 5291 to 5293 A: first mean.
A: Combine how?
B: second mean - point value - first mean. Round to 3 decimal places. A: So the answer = -0.003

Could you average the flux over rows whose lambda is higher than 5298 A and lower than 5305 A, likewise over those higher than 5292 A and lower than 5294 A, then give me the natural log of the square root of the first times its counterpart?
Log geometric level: 3.939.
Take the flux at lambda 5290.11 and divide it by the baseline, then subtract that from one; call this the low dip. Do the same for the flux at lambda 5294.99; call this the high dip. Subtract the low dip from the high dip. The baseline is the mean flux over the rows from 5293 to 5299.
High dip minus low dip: -0.010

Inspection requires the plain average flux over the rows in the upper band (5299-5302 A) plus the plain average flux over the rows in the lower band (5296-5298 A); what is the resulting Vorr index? 101.6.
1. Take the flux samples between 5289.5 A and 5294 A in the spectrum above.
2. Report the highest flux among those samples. 52.18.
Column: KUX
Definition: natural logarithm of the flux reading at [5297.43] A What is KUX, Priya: 3.93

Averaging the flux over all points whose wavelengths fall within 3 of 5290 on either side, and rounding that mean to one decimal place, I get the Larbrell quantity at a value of 51.9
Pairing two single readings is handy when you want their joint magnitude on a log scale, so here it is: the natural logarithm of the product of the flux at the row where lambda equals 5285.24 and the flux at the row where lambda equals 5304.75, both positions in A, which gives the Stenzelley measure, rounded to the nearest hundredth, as 7.86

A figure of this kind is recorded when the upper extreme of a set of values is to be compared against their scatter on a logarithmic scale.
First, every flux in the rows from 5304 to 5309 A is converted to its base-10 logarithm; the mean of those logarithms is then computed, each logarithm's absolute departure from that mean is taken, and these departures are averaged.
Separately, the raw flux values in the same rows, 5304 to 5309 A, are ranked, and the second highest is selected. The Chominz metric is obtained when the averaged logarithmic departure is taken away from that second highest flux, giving 51.7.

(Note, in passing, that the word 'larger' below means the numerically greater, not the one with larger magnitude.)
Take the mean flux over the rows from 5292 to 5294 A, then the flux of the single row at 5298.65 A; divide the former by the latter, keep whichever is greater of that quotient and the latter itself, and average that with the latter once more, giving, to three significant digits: 49.8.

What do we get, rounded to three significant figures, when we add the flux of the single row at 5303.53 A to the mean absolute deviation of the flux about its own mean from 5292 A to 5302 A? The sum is 52.1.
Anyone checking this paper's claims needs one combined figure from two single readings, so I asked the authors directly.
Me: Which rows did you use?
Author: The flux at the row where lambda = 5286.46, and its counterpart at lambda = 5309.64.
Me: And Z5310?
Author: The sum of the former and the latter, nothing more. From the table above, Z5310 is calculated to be 102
